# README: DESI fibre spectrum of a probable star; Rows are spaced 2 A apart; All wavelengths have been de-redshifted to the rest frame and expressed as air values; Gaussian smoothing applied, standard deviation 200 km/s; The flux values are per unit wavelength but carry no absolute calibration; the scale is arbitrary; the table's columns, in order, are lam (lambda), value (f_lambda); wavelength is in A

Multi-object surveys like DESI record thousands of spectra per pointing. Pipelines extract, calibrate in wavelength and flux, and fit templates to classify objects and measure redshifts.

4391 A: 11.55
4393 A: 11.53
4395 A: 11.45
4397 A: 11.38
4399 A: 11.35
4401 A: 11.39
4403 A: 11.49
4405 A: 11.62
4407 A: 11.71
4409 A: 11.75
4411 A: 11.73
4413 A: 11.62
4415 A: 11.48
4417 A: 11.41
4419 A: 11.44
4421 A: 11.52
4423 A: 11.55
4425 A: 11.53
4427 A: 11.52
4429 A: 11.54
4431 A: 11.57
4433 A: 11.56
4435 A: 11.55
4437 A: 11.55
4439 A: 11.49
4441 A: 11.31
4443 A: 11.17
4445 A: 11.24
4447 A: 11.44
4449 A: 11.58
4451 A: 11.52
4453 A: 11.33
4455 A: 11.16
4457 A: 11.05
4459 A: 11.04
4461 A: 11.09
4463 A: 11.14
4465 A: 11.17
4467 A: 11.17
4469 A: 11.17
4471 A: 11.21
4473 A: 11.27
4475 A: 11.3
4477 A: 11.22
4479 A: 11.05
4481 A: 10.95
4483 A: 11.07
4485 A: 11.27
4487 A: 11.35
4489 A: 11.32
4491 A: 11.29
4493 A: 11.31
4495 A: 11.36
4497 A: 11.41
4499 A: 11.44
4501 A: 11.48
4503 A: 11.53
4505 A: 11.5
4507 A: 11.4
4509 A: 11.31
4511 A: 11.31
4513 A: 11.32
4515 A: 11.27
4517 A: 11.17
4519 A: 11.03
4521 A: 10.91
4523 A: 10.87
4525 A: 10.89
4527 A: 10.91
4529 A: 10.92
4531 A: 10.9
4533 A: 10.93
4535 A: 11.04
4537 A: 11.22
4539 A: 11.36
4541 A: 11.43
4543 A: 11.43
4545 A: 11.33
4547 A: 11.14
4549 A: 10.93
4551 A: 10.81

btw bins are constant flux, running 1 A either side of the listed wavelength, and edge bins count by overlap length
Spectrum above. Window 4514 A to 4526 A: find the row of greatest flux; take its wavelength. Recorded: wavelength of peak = 4515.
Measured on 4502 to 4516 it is 4503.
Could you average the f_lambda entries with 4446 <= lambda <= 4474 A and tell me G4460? 11.2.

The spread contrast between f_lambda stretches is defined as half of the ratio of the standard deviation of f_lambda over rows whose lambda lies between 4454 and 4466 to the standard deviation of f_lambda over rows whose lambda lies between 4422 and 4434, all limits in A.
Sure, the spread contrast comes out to 1.5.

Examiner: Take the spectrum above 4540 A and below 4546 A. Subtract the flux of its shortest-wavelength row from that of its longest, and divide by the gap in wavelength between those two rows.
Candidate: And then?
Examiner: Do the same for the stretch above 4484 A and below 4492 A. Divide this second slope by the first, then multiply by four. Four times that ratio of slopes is -0.5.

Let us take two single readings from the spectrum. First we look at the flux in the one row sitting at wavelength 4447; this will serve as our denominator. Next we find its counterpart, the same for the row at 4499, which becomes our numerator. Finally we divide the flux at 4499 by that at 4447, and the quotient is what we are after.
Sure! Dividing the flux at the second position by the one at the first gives 1.00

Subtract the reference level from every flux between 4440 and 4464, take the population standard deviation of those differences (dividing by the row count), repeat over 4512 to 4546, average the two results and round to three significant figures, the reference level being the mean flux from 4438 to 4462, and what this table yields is 0.189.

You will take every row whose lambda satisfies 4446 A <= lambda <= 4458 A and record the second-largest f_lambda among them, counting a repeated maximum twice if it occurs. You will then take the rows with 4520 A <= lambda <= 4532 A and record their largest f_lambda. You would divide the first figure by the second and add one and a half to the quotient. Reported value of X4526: 2.55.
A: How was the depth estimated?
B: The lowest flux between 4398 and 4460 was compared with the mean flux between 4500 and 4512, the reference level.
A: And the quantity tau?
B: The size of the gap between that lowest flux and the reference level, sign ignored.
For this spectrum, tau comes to 0.38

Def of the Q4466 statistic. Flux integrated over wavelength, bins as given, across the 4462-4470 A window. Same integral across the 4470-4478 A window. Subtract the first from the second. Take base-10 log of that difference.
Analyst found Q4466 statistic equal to -0.2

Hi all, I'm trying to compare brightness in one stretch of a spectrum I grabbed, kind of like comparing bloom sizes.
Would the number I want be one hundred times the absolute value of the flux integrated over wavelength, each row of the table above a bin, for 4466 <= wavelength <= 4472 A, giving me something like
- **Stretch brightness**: 6710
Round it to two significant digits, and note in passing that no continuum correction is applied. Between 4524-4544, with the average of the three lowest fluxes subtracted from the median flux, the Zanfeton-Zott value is 0.085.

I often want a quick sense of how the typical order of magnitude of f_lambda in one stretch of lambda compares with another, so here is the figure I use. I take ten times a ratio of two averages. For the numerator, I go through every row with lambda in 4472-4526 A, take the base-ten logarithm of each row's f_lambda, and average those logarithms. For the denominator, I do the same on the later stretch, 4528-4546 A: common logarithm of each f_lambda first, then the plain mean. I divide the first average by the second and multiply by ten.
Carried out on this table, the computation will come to 10.0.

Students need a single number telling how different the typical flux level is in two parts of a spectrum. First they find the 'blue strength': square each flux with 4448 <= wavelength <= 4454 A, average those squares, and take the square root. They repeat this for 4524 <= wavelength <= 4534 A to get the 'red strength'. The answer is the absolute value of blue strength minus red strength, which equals 0.6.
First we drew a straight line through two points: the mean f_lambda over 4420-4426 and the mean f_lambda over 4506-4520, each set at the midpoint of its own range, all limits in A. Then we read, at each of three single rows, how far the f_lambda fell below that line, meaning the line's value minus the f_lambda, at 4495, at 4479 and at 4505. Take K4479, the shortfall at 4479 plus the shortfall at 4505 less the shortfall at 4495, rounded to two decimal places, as 0.14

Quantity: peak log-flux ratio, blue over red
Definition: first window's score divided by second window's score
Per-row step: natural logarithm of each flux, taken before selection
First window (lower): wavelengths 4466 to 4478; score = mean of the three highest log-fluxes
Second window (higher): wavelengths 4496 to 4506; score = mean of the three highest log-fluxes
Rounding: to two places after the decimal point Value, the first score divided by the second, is 0.99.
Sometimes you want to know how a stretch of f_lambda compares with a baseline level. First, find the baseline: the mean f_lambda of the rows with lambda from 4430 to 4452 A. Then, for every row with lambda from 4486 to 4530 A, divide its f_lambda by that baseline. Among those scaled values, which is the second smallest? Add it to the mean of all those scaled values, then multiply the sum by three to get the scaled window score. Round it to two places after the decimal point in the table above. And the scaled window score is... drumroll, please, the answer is 5.80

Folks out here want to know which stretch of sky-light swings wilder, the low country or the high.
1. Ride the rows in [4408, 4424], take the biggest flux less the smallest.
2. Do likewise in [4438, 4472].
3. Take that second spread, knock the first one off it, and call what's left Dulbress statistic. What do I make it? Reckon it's 0.2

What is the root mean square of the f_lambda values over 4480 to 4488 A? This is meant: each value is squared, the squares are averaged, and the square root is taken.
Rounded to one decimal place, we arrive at 11.2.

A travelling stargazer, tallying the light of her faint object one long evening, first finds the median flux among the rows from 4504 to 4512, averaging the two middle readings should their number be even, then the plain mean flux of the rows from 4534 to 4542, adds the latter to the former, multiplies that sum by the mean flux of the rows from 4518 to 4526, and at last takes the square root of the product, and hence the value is 15.7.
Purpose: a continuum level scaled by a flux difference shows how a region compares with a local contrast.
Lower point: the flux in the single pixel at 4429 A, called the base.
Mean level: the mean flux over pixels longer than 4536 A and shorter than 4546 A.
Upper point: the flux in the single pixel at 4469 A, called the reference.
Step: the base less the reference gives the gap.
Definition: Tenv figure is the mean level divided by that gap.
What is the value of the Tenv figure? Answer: 31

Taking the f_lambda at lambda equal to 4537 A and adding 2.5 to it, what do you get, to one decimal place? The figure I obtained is 13.7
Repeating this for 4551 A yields 13.3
